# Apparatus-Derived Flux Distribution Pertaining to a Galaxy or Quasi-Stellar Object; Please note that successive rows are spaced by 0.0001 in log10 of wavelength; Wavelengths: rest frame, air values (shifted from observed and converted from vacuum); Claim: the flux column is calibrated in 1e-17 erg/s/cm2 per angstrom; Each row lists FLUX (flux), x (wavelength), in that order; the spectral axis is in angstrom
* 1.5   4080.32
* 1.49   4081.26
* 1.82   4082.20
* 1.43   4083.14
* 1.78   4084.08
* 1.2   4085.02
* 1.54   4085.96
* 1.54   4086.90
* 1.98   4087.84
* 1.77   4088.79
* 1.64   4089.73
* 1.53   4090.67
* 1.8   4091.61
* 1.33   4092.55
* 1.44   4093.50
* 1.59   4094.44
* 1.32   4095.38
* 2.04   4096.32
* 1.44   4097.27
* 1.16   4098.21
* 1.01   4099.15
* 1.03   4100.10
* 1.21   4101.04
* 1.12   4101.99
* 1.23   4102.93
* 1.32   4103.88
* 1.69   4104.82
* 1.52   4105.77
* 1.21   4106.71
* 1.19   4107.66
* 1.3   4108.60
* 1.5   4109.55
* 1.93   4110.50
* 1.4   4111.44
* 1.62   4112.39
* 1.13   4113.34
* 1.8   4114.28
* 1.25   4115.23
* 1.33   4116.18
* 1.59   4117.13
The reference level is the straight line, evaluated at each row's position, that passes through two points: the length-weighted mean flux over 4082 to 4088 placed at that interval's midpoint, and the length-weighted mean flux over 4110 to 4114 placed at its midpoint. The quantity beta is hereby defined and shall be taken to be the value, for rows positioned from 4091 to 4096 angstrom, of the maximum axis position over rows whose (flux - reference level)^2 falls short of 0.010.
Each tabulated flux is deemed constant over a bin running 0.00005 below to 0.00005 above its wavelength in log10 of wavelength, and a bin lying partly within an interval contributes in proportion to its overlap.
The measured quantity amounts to 4094.44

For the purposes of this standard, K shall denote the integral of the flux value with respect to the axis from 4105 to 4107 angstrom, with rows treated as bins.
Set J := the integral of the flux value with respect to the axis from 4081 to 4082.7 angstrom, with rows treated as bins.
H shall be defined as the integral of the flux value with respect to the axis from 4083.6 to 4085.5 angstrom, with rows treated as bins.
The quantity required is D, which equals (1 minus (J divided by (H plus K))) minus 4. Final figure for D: -3.50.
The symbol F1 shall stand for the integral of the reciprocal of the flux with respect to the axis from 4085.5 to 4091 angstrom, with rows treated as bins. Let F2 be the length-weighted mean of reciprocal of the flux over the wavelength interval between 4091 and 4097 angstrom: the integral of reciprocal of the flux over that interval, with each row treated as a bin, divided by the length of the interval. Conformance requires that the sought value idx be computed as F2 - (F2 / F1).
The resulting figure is 0.45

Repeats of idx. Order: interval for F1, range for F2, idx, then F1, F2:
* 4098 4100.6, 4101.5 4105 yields 0.46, 2.5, 0.78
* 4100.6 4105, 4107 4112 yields 0.50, 3.5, 0.70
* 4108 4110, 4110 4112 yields 0.19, 1.5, 0.62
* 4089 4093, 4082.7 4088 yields 0.40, 2.6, 0.66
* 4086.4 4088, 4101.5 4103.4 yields -0.05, 0.9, 0.85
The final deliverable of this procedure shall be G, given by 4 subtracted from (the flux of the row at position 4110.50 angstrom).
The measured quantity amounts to -2.07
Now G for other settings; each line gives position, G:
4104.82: -2.31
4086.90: -2.46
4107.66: -2.81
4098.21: -2.84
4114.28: -2.20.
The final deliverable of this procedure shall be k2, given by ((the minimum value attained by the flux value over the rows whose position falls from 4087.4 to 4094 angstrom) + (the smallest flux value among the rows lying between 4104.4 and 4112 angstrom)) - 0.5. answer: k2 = 2.02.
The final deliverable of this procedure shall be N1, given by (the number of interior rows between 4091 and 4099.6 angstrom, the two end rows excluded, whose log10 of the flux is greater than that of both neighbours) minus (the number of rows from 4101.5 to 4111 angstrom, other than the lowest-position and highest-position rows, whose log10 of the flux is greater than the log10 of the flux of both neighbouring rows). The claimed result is 1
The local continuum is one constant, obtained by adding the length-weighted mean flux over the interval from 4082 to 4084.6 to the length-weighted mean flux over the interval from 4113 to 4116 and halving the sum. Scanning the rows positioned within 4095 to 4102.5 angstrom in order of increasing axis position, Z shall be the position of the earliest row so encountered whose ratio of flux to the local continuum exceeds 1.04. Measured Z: 4096.32 angstrom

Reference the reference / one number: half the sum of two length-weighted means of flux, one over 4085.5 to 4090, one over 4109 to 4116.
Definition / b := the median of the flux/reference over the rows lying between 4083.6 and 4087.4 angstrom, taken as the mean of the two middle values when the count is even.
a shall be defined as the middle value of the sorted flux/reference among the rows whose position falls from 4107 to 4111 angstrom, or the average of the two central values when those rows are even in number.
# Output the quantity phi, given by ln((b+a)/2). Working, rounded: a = 0.874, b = 0.96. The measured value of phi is -0.085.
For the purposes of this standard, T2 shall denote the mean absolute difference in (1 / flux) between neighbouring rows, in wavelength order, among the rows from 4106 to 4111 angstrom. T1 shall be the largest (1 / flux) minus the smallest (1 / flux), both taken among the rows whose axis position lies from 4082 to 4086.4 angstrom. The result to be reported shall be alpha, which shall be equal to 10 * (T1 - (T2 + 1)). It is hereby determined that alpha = -8.00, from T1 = 0.28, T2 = 0.084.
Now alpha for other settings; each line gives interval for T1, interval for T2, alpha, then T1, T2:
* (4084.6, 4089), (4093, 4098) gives -8.38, 0.33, 0.166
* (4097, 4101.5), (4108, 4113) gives -8.40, 0.30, 0.136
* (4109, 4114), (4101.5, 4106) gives -7.25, 0.37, 0.092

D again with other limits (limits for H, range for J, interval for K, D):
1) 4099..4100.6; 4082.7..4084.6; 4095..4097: -3.61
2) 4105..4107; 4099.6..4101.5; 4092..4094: -3.37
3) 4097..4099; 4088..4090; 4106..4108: -3.70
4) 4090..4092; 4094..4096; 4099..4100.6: -3.61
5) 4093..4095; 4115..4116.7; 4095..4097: -3.35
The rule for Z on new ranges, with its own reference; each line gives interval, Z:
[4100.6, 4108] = 4104.82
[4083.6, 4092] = 4084.08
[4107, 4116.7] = 4110.50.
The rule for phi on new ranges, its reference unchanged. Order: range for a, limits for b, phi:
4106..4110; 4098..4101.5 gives -0.309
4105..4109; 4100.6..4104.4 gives -0.258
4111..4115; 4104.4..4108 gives -0.108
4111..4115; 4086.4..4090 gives 0.004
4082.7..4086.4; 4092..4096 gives -0.110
